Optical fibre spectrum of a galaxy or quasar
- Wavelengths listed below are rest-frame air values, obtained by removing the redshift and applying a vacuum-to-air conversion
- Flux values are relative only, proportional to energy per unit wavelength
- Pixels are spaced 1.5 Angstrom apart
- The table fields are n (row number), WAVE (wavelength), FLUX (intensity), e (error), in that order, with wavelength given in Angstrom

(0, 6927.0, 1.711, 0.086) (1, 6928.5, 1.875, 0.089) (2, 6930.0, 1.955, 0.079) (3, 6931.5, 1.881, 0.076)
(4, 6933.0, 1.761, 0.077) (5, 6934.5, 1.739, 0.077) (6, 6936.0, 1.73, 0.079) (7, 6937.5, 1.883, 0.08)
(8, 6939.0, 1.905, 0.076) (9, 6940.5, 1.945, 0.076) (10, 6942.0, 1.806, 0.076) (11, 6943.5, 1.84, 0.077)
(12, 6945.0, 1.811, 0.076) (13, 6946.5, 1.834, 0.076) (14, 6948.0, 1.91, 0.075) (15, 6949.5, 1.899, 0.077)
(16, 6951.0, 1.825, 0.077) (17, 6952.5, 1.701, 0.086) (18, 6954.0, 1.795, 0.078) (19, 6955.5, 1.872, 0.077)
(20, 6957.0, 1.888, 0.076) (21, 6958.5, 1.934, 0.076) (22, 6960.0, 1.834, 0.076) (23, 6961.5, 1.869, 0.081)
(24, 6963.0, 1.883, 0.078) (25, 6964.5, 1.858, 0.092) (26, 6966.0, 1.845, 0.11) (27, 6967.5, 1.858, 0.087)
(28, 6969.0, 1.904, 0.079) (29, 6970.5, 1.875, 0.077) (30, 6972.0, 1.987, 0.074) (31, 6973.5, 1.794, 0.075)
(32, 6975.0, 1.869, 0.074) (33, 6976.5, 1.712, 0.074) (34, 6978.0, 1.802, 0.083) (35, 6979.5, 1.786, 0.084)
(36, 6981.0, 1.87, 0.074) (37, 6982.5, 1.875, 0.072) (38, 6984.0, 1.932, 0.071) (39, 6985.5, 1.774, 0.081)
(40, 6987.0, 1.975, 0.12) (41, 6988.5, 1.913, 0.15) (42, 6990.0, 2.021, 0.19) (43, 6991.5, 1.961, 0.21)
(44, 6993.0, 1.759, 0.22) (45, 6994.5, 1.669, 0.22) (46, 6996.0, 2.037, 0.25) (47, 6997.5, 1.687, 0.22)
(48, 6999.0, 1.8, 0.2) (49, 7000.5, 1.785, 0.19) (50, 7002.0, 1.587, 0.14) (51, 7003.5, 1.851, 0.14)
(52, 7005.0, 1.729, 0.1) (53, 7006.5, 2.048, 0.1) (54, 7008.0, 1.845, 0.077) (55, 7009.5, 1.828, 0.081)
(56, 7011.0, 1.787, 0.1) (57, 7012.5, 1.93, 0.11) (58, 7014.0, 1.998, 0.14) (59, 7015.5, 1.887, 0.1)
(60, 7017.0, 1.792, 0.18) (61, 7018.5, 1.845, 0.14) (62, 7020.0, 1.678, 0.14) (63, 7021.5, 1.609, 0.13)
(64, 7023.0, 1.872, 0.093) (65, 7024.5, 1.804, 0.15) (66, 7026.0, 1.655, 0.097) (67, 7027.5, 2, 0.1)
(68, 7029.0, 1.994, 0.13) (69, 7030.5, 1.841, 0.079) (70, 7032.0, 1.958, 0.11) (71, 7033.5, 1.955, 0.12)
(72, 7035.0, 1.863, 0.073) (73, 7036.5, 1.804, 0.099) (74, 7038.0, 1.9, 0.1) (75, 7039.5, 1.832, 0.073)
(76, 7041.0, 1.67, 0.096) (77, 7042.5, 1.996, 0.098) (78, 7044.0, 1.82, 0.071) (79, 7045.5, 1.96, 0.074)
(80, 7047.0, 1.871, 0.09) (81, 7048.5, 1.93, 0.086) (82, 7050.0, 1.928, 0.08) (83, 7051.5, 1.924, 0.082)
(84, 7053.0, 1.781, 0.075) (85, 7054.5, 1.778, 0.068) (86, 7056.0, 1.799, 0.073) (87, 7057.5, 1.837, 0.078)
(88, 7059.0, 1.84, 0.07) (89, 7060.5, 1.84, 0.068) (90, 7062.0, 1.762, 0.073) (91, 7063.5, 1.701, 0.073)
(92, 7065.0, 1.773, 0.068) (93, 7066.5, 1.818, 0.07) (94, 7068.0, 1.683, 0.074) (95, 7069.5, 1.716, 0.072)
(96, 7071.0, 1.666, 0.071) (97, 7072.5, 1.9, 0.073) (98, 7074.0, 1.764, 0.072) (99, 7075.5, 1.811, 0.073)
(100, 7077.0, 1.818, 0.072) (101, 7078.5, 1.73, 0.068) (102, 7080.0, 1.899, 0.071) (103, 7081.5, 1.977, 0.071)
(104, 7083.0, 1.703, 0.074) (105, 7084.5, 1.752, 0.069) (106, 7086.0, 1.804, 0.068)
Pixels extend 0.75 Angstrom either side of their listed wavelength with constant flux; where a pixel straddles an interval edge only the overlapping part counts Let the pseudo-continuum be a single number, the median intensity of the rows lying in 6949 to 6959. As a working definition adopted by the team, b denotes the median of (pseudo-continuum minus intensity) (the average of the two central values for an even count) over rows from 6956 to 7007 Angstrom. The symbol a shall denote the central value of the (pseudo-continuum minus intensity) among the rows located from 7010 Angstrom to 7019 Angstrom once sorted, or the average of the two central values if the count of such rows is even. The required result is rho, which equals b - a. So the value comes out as 0.00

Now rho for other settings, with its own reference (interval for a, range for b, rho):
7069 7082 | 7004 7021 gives -0.03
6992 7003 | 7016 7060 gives -0.08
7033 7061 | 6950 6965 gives -0.02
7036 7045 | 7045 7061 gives -0.01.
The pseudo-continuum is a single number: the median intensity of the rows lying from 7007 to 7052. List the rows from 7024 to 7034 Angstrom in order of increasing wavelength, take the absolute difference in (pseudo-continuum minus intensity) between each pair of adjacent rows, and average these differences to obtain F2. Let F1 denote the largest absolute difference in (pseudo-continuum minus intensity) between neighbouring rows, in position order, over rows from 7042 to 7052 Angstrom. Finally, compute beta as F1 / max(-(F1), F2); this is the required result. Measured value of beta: 1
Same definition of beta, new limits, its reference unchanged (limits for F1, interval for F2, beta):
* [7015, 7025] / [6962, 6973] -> 7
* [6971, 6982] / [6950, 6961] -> 3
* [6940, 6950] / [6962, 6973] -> 4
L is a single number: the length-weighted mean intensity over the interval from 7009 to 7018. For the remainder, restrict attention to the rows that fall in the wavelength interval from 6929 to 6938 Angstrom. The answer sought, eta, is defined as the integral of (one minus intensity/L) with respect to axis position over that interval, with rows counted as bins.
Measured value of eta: 0.2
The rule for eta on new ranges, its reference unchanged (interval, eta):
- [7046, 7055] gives 0.0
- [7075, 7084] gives 0.2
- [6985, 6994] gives -0.1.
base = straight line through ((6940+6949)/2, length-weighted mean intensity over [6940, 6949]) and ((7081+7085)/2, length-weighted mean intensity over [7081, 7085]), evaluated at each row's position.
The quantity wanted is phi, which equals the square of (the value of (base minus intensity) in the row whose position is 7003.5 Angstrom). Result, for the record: 0.0003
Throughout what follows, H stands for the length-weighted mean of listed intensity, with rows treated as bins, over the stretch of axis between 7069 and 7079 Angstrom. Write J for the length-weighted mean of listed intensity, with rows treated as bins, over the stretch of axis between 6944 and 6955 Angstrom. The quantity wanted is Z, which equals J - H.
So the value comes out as 0.05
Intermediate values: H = 1.77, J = 1.83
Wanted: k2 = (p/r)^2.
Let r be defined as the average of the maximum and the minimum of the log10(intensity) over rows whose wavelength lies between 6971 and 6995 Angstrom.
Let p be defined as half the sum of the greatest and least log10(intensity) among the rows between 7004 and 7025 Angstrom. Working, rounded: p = 0.259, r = 0.264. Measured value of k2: 0.96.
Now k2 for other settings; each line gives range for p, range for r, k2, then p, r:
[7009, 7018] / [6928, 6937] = 1.09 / 0.276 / 0.265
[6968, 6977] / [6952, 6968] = 1.06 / 0.266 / 0.259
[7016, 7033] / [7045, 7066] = 0.94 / 0.254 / 0.261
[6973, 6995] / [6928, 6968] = 1.02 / 0.264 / 0.261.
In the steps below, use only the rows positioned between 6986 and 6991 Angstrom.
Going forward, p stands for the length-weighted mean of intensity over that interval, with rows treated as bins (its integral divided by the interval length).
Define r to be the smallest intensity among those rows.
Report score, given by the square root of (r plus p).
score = 1.97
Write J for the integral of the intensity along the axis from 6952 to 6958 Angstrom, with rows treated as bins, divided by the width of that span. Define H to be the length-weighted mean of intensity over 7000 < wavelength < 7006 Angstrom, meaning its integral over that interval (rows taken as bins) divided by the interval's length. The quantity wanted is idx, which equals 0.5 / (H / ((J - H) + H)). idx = 0.521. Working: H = 1.75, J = 1.82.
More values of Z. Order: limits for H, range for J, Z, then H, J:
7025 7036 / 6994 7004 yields -0.12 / 1.89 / 1.77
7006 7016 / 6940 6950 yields -0.04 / 1.90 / 1.86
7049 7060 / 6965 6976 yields 0.03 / 1.84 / 1.87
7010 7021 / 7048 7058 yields 0.01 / 1.84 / 1.85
